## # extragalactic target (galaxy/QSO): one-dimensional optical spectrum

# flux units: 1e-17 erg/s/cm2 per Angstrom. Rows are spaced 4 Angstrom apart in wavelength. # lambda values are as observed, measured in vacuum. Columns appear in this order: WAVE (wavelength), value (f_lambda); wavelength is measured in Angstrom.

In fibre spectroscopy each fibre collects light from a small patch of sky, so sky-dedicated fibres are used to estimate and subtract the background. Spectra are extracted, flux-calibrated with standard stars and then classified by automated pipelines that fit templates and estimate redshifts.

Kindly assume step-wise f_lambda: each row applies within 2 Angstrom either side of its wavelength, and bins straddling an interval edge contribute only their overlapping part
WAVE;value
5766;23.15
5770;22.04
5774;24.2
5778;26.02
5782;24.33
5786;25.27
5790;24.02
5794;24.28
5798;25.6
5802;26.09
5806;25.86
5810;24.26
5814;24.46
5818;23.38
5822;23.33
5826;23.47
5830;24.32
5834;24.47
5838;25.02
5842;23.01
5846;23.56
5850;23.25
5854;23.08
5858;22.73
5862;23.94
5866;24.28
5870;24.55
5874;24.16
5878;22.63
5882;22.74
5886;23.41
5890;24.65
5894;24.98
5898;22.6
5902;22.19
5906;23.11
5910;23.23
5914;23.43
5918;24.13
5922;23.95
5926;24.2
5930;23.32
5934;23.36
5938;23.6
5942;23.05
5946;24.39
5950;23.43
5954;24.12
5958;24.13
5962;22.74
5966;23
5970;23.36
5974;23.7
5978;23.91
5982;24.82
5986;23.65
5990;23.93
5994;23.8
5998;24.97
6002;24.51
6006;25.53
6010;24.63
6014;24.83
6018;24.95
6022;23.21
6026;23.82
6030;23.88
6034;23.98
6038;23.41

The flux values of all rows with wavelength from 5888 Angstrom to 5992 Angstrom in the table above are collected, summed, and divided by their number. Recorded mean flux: 23.7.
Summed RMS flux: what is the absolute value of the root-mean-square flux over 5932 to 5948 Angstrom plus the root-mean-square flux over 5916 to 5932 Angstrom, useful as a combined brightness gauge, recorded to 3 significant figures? 47.5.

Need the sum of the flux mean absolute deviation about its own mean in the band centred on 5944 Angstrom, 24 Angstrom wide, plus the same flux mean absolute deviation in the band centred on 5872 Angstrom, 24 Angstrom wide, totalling 1.09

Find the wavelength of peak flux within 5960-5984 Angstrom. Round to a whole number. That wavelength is 5982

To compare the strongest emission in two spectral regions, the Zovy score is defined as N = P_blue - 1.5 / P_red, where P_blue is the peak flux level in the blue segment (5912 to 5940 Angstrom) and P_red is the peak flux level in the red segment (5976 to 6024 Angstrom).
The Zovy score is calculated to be 24.1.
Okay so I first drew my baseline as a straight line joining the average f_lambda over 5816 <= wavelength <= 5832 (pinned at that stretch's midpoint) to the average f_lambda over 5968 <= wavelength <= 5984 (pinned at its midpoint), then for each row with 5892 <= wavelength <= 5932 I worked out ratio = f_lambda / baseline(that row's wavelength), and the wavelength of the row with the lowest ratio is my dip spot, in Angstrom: 5902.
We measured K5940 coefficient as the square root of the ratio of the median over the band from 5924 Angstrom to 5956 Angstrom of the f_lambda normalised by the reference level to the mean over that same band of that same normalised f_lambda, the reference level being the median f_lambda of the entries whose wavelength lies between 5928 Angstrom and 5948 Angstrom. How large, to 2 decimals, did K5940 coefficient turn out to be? 1.00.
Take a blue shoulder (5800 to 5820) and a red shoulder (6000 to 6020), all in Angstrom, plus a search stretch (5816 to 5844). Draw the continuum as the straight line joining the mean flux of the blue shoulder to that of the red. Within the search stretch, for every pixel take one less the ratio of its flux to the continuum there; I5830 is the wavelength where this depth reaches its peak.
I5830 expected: 5842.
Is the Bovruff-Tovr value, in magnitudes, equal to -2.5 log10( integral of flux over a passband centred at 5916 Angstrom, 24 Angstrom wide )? -6.89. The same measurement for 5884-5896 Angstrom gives -6.16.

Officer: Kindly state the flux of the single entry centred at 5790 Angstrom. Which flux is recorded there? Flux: 24.02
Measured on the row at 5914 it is 23.43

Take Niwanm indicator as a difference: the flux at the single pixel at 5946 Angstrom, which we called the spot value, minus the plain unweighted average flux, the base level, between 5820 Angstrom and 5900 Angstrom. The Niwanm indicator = 0.68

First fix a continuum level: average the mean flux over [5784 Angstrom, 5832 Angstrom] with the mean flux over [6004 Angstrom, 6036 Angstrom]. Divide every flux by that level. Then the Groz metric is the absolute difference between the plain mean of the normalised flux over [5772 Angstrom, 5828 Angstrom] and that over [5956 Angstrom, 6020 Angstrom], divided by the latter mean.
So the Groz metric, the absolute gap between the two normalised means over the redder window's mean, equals 0.019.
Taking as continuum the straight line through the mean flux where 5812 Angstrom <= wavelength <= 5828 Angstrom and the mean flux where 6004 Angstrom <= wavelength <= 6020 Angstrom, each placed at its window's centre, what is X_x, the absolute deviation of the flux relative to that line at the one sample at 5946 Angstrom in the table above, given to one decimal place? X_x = 0.1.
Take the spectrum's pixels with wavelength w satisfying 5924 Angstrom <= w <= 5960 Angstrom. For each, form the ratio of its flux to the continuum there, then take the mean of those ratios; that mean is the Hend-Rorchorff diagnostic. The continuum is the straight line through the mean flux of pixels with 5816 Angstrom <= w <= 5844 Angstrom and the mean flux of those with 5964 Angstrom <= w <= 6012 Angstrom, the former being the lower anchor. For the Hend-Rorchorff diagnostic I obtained 0.99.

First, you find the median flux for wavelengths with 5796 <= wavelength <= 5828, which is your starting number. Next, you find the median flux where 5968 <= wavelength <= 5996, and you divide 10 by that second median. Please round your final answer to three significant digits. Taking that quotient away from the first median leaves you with 23.9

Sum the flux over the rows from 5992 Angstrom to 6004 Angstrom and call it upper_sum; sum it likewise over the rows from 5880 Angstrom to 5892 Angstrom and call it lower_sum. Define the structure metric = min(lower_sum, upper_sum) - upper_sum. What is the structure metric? -2.5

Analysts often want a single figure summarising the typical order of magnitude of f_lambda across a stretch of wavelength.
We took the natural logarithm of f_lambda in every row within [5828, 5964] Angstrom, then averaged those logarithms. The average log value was 3.16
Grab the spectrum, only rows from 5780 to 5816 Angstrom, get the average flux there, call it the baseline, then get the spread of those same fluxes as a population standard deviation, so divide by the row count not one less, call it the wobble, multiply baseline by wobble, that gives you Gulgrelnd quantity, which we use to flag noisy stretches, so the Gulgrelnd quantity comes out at 19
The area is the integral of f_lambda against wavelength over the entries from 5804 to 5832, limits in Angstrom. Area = 676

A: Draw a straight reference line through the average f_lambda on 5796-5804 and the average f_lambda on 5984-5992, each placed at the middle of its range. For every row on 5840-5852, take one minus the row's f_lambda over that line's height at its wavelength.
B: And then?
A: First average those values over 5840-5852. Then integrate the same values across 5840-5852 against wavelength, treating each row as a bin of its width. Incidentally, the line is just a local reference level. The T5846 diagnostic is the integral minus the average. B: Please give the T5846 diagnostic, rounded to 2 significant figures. 0.90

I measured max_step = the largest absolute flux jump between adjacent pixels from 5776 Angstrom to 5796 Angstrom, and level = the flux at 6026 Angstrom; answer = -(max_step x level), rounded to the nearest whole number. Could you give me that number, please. -40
